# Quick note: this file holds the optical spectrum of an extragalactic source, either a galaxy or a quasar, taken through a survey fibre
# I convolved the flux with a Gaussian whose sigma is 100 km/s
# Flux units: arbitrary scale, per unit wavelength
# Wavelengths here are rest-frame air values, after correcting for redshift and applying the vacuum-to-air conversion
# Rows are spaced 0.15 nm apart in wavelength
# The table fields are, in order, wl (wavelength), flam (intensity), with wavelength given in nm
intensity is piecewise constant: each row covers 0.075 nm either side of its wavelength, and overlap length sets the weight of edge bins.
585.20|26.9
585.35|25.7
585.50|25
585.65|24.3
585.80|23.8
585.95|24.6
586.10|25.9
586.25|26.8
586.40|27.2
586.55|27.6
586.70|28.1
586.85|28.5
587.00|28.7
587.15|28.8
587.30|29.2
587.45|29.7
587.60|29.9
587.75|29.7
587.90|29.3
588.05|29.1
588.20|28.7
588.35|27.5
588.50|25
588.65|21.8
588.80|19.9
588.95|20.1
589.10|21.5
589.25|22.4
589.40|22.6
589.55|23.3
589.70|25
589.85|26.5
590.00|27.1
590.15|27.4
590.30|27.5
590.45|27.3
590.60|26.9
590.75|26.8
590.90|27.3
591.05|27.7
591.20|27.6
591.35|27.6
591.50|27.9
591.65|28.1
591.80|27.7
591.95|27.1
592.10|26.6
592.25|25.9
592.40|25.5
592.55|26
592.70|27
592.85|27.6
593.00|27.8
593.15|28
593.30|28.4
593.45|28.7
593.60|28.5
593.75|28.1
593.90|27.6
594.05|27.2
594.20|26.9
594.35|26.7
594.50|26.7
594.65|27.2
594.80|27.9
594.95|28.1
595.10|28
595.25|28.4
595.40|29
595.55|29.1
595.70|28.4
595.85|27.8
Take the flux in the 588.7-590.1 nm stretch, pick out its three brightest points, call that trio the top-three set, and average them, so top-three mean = 26.2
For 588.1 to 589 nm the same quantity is 27.1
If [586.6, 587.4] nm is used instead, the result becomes 28.9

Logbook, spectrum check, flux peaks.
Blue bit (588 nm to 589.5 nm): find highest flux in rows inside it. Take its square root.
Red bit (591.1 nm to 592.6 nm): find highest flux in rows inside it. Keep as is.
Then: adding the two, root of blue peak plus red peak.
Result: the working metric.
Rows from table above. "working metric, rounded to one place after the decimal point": 33.5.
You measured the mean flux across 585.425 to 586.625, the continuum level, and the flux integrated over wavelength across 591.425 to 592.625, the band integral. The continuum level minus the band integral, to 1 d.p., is -6.6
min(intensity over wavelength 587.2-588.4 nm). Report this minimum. 27.5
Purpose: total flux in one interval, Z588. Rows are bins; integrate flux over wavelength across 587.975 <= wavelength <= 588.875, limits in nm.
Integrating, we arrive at 22.8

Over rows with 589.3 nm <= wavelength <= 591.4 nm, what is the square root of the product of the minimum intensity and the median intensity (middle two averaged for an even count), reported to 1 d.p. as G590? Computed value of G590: 24.8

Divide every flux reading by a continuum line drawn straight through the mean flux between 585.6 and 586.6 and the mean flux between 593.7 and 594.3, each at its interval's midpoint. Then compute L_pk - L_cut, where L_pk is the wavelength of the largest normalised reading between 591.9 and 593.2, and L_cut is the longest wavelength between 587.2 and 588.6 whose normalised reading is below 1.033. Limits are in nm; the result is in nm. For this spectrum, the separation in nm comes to 4.65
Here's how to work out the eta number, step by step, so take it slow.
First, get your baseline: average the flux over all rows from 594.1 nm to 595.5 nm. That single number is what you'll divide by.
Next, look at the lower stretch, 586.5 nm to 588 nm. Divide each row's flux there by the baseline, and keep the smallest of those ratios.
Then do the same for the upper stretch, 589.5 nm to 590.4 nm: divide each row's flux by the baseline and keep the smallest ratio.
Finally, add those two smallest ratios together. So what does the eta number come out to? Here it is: 1.84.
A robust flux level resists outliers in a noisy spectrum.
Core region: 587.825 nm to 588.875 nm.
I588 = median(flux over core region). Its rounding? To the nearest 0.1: 27.5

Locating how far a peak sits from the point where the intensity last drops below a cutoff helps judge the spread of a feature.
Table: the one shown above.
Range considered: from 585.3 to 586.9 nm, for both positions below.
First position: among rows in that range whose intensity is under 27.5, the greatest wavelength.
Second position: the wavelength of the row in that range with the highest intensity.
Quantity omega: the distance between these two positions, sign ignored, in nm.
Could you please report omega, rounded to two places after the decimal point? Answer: 0.45 nm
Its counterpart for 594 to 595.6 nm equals 0.90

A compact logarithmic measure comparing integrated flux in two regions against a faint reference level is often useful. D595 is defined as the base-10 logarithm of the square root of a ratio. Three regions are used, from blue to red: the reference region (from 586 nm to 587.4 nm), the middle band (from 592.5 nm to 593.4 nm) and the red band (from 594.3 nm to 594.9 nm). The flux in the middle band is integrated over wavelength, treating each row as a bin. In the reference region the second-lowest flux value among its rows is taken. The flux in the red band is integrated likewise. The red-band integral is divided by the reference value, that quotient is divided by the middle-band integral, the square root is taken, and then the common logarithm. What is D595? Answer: -0.80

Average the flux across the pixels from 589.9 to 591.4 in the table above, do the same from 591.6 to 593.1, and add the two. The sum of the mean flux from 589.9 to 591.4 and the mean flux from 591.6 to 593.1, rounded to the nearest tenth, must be 54.2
